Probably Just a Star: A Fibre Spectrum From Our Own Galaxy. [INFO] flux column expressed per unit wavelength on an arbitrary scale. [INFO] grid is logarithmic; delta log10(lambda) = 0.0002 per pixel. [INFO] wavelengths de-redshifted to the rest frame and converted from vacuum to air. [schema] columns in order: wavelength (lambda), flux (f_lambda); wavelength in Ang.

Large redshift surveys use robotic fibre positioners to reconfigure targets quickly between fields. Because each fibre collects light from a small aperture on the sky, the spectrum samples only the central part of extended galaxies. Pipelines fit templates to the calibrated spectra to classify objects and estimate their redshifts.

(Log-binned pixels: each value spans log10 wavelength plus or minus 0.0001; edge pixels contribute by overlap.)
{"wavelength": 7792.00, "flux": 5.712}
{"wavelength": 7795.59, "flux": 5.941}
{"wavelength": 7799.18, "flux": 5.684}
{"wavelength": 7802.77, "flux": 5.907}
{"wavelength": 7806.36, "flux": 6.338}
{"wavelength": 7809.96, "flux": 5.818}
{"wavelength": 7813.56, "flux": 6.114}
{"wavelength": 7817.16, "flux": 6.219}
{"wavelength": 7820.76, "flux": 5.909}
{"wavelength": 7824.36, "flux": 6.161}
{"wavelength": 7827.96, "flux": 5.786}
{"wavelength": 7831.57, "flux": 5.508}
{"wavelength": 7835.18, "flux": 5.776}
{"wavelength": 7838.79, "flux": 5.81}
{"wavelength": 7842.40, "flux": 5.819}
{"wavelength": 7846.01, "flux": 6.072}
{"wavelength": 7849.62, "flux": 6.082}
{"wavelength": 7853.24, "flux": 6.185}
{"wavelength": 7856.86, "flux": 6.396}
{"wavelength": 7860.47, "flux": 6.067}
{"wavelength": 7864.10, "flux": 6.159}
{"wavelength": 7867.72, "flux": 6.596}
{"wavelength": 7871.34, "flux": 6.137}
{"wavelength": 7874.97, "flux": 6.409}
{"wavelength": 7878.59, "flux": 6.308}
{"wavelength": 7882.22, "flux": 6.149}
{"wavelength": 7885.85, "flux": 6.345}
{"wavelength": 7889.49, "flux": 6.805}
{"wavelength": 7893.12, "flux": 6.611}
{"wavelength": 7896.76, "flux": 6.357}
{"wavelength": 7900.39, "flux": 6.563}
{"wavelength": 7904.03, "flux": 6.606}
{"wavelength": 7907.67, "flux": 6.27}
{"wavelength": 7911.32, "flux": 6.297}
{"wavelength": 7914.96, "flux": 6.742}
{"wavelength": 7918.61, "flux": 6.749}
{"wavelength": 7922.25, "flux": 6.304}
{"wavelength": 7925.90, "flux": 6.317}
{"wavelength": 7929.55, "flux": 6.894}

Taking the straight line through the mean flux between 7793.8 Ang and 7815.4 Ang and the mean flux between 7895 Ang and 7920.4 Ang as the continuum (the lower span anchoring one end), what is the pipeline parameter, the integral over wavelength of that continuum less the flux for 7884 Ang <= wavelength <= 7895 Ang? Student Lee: -1.9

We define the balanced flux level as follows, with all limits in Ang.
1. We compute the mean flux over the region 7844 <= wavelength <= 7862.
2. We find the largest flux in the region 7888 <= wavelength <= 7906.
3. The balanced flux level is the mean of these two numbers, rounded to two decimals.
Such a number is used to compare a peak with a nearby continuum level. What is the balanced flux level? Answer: 6.48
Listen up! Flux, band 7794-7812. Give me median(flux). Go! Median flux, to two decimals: 5.91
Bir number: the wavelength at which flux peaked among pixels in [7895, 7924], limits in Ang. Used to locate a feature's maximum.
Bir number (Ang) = 7918.61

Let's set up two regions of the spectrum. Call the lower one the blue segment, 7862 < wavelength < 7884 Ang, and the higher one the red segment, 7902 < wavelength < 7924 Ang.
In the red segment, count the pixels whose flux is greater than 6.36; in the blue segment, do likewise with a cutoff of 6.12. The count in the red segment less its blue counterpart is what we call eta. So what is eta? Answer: -3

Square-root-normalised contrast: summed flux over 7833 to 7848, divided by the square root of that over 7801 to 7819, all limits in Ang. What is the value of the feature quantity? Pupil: 4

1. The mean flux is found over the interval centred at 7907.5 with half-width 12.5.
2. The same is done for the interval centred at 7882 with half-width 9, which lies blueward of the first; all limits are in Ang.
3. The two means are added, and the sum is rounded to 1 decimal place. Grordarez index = 12.9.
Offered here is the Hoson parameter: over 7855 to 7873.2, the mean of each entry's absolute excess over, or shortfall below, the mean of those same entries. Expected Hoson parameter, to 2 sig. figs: 0.18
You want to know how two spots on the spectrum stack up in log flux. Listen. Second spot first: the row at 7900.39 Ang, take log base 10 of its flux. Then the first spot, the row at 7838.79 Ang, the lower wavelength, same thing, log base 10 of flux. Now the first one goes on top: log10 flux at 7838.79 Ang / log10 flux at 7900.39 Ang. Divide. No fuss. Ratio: 0.94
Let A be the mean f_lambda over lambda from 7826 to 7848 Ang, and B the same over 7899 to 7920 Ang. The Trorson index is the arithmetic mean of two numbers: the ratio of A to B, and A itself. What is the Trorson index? 3.34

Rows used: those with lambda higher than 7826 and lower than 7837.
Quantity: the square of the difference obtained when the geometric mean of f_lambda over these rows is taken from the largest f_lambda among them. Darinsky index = 0.010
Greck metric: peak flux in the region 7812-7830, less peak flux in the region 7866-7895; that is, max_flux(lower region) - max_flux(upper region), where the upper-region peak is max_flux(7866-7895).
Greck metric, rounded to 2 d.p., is -0.59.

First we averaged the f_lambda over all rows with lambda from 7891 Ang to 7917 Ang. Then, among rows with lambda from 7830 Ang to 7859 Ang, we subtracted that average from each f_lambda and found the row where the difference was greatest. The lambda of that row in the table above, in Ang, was 7856.86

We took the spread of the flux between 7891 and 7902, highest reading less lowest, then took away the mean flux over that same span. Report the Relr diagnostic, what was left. -6.3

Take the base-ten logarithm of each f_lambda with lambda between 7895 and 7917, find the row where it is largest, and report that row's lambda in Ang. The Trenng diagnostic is 7914.96 Ang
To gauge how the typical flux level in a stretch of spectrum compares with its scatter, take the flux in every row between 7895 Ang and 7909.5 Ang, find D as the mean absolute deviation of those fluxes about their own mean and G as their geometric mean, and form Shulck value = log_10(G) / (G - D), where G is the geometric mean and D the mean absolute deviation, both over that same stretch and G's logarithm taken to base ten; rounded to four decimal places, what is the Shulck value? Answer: 0.1282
